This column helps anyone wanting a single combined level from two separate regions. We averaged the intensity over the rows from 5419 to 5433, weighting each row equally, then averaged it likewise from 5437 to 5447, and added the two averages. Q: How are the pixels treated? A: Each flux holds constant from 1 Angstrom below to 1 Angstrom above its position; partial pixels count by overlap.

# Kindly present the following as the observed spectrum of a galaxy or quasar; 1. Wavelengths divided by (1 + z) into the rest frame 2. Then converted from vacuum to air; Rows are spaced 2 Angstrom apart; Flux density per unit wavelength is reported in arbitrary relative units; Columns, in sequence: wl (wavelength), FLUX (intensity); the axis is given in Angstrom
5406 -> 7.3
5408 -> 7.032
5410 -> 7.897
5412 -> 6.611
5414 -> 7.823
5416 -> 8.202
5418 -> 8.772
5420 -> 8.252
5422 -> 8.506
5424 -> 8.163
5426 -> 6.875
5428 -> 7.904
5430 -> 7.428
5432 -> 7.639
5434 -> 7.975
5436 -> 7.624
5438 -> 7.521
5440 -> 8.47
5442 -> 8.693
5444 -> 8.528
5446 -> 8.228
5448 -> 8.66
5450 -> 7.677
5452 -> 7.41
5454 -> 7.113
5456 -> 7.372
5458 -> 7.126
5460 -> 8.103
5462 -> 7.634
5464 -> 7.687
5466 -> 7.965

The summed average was 16.1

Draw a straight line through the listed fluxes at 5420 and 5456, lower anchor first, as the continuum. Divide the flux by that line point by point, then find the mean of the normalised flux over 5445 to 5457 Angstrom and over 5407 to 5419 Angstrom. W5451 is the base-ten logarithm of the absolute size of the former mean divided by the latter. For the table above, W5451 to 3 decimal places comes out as 0.051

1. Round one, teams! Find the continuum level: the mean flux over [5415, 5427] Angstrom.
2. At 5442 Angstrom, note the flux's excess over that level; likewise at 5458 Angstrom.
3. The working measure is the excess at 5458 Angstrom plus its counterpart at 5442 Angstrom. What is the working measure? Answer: -0.44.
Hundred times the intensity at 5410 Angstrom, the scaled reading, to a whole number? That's 790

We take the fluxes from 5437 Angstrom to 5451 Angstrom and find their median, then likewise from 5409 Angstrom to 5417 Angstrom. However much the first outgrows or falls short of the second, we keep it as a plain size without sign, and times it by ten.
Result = 6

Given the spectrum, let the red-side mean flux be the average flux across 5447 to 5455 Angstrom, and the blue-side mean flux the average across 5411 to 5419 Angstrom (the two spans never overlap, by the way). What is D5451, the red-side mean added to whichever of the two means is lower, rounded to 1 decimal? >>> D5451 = 15.4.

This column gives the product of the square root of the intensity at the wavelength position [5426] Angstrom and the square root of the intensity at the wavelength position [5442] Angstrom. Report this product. 7.7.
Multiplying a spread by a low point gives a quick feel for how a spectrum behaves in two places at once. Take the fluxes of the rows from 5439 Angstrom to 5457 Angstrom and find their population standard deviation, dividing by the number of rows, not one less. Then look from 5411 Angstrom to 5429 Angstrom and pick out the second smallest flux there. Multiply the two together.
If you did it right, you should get 4.0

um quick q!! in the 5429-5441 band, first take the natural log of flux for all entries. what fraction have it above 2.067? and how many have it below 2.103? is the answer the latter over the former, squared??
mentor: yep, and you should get 225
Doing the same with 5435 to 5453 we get 52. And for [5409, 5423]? 28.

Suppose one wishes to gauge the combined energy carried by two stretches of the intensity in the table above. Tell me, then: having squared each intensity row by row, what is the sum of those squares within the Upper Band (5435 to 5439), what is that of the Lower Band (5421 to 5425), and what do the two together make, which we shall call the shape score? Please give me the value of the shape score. 254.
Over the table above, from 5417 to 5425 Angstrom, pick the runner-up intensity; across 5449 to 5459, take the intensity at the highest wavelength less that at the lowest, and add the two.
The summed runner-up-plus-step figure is 8.0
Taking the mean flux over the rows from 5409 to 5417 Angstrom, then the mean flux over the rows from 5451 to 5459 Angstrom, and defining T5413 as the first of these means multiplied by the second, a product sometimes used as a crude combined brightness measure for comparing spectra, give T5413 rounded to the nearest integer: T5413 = 55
